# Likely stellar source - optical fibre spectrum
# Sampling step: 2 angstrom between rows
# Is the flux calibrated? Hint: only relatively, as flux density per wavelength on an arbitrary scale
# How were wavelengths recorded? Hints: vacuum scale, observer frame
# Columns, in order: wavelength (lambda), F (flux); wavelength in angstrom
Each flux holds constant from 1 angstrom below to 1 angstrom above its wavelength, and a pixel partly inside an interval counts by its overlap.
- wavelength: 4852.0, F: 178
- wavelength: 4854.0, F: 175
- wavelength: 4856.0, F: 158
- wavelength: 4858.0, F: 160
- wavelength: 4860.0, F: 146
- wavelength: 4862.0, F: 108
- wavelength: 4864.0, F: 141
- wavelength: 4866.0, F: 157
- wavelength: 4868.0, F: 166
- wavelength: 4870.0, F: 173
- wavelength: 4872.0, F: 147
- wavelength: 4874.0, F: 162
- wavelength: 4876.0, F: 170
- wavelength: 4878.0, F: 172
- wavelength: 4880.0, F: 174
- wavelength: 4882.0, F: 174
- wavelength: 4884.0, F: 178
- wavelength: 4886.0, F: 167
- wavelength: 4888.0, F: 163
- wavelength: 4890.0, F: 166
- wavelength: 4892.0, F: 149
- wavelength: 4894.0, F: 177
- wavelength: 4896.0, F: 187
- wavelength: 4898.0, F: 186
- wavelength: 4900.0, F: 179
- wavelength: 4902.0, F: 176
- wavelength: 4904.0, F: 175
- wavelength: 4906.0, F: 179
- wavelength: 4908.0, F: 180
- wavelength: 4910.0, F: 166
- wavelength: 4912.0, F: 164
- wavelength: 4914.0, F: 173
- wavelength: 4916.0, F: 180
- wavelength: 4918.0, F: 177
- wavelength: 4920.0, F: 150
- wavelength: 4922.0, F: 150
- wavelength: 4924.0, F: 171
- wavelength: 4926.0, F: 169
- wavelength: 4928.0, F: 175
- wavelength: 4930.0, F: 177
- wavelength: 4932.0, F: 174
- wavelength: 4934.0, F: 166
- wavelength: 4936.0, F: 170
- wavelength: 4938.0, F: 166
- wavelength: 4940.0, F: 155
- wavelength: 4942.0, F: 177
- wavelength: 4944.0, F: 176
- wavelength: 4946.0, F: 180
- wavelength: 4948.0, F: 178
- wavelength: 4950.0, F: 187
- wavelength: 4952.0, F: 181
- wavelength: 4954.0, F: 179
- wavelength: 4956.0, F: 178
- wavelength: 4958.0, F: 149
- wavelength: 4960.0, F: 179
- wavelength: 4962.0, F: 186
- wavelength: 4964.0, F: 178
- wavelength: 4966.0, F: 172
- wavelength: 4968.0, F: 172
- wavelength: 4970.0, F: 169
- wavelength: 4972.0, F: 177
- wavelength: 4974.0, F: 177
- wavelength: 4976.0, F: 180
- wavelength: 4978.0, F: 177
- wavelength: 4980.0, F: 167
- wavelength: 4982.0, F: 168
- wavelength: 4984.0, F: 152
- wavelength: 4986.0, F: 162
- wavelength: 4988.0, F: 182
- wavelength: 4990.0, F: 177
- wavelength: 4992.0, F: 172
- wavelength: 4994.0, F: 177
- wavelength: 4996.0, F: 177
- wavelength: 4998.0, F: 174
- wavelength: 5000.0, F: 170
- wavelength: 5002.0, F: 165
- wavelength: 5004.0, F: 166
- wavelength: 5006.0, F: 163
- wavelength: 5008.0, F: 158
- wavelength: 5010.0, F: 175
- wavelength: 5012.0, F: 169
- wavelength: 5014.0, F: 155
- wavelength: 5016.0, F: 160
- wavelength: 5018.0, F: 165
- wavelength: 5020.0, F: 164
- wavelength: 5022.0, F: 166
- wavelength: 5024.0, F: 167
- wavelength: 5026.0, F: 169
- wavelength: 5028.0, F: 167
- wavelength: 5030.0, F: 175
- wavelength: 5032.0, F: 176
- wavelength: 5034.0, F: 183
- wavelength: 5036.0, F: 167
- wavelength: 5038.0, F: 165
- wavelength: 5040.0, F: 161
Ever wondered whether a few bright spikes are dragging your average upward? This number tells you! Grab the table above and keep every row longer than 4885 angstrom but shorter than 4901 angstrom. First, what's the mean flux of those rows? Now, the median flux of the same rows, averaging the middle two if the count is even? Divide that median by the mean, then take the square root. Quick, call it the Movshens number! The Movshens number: 1.00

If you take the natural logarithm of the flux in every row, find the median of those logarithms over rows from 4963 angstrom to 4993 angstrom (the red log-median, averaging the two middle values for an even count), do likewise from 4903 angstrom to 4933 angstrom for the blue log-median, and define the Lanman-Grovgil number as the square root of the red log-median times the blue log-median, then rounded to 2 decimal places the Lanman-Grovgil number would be 5.15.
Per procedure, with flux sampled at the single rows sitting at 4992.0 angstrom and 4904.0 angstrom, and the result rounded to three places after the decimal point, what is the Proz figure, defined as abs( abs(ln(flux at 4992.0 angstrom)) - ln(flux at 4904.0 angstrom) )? 0.017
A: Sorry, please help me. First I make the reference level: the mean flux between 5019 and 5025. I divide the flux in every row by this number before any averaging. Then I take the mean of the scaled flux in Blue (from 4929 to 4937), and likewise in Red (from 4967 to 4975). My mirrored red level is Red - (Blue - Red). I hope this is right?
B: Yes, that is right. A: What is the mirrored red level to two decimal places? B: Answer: 1.06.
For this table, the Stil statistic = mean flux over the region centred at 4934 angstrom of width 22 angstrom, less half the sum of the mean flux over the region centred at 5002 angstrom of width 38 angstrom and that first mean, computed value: 2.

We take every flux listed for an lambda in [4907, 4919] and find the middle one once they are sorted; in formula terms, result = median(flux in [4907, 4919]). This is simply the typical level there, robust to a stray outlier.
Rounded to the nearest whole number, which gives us 175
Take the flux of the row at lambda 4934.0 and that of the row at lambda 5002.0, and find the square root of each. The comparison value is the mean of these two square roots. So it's 12.9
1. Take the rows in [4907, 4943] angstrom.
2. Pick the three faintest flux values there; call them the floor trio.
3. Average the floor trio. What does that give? 152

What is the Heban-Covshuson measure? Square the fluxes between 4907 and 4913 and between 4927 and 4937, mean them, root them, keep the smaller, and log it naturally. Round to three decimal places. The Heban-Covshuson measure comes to 5.137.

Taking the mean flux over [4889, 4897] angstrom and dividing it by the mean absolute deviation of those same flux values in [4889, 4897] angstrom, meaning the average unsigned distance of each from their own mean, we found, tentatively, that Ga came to 14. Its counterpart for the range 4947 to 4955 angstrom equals 63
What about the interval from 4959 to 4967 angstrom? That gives 48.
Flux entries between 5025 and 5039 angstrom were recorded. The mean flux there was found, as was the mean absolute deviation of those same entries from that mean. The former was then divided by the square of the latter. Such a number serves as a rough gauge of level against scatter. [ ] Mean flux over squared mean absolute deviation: 5.9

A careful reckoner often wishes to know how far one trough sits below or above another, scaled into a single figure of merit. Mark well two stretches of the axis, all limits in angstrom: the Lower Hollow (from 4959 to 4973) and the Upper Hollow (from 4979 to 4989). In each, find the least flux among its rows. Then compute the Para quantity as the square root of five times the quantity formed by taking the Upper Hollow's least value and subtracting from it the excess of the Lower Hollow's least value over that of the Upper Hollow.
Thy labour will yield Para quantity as 26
